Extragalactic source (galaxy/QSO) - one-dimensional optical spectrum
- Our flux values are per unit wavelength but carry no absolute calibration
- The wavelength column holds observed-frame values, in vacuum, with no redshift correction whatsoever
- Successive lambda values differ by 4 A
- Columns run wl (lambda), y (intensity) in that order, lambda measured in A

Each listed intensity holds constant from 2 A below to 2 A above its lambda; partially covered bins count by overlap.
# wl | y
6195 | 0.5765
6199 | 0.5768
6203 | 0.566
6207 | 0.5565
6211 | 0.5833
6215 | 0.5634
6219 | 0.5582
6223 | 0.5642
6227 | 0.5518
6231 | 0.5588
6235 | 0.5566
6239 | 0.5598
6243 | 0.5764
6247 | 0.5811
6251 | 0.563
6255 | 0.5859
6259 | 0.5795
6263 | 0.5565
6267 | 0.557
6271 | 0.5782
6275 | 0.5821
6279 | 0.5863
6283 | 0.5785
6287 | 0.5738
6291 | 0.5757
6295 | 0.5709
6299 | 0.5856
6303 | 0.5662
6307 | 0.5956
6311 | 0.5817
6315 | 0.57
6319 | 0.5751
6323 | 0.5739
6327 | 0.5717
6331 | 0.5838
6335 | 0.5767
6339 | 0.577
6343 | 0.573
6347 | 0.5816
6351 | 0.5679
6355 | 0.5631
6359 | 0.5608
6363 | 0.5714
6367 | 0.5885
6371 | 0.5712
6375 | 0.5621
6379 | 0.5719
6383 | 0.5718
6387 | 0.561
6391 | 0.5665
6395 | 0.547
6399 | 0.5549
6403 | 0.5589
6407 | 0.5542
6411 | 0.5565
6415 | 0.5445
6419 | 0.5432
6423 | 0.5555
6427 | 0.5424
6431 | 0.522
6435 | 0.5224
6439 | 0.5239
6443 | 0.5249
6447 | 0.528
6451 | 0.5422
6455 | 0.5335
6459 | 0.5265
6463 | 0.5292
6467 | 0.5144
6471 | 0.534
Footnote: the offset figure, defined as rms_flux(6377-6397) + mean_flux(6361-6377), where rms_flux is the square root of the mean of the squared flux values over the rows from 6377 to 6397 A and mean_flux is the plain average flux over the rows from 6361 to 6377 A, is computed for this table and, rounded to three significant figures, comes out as 1.14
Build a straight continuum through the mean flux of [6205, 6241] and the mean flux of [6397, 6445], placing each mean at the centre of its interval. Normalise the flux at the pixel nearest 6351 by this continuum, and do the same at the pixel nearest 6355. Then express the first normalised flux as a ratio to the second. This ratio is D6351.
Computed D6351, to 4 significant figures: 1.008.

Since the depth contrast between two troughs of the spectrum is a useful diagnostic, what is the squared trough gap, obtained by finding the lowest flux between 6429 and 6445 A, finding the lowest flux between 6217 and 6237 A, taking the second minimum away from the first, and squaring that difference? 0.0009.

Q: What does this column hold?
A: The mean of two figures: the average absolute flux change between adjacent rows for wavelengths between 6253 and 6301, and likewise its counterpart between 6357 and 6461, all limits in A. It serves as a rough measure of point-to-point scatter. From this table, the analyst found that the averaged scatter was 0.0085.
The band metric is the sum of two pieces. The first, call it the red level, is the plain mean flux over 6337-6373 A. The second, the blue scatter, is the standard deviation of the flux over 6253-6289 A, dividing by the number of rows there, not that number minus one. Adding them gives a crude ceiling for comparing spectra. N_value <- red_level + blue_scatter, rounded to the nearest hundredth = 0.58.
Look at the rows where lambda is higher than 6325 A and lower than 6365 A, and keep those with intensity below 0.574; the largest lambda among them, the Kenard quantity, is 6363 A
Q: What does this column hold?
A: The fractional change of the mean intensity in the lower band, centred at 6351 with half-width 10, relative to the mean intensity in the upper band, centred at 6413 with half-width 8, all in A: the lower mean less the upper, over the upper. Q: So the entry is 0.036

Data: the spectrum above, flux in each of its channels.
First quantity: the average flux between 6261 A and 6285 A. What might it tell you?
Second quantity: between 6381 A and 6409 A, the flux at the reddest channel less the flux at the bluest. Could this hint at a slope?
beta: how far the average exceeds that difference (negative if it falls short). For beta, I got 0.591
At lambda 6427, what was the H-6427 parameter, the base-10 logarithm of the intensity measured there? -0.266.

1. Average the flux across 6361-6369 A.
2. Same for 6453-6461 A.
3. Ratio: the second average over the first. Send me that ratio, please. 0.914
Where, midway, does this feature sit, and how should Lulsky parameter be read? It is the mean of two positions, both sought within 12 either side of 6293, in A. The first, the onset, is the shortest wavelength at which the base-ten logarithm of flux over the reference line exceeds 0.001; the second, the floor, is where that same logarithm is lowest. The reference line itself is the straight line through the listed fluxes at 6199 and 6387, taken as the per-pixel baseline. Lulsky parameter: 6293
